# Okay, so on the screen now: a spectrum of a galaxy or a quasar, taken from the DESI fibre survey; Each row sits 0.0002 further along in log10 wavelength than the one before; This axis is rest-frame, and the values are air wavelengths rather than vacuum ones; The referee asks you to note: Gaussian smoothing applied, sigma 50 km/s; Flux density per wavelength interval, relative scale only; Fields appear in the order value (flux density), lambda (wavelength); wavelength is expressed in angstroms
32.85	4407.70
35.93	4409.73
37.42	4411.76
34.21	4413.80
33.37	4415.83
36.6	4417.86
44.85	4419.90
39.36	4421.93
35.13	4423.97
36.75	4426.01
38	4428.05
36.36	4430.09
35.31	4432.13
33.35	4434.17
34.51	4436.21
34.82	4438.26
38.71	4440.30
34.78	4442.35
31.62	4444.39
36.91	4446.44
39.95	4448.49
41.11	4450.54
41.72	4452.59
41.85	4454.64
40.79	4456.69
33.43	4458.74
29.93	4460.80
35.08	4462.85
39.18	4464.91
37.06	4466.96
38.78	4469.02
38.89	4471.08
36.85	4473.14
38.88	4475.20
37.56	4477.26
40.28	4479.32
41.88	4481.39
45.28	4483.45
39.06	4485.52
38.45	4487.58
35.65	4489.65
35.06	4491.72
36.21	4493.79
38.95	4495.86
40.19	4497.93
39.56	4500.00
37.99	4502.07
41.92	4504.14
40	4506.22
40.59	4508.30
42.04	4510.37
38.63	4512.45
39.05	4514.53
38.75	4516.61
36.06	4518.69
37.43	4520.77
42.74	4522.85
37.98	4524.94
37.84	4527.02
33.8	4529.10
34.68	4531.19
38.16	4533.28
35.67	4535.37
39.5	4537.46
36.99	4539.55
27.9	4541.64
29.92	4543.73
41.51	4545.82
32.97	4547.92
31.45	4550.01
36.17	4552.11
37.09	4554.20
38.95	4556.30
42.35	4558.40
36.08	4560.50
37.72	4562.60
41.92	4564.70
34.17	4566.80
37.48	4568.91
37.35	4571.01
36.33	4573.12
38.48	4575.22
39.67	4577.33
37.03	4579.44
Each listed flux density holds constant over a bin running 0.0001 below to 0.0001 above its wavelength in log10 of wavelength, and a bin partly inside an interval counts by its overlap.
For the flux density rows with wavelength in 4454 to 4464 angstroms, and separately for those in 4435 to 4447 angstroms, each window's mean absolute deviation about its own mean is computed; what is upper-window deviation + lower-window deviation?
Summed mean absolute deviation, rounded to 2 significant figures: 5.8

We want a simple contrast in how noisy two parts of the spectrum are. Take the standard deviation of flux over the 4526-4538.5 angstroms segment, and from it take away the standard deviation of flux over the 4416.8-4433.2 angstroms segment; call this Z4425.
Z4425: -0.9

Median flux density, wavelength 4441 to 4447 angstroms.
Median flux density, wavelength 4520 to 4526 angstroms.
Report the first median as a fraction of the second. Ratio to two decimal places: 0.92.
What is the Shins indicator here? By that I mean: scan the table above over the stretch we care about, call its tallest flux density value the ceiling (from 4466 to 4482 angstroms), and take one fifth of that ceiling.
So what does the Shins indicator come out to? 8.38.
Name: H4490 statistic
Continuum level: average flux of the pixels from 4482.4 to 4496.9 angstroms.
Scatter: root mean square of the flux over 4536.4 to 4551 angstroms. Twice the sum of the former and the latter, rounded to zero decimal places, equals 146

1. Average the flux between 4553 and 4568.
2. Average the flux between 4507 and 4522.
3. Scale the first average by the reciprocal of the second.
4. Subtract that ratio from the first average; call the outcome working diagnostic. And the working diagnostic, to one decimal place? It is 37.3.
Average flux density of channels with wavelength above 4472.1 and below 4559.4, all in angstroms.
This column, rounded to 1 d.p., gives 37.9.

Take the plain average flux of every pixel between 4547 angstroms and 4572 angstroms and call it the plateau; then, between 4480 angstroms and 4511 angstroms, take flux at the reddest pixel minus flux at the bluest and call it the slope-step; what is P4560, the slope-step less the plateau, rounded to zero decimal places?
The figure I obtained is -37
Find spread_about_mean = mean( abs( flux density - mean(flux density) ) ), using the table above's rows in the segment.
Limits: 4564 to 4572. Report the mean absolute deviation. 2.1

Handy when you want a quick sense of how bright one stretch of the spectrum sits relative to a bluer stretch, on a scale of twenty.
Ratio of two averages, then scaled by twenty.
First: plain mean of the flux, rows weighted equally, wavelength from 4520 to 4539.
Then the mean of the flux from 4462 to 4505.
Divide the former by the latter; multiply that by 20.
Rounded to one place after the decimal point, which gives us 19.4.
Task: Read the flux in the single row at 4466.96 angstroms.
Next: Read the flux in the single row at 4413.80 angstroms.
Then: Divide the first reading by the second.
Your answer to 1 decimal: 1.1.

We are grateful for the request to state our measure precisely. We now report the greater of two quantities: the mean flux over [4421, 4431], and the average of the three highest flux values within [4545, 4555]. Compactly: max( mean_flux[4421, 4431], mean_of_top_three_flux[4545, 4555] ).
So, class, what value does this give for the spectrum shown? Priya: 38.3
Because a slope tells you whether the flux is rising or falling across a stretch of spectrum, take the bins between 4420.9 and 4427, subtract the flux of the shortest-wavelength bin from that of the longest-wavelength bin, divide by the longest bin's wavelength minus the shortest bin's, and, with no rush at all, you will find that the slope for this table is -0.6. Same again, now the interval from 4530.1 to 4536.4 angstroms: 0.2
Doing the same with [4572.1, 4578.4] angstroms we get 0.8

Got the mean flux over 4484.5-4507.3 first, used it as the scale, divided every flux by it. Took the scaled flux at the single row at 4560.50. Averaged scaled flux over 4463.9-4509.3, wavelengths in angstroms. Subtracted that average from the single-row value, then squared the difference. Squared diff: 0.006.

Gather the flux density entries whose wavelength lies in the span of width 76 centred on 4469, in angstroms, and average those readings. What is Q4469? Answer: 37.9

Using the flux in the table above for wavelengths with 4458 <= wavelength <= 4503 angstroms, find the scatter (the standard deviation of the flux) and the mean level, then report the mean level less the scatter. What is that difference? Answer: 34.9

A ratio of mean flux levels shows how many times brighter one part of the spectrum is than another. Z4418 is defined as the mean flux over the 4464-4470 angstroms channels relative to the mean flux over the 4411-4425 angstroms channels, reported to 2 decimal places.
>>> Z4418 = 1.03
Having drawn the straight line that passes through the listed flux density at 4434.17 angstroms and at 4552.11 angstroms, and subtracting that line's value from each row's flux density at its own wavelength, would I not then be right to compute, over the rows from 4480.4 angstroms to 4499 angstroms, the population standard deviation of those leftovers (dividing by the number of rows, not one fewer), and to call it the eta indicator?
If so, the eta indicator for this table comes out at 3.12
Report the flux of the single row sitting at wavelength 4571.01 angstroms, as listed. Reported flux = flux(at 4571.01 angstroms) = 37.35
